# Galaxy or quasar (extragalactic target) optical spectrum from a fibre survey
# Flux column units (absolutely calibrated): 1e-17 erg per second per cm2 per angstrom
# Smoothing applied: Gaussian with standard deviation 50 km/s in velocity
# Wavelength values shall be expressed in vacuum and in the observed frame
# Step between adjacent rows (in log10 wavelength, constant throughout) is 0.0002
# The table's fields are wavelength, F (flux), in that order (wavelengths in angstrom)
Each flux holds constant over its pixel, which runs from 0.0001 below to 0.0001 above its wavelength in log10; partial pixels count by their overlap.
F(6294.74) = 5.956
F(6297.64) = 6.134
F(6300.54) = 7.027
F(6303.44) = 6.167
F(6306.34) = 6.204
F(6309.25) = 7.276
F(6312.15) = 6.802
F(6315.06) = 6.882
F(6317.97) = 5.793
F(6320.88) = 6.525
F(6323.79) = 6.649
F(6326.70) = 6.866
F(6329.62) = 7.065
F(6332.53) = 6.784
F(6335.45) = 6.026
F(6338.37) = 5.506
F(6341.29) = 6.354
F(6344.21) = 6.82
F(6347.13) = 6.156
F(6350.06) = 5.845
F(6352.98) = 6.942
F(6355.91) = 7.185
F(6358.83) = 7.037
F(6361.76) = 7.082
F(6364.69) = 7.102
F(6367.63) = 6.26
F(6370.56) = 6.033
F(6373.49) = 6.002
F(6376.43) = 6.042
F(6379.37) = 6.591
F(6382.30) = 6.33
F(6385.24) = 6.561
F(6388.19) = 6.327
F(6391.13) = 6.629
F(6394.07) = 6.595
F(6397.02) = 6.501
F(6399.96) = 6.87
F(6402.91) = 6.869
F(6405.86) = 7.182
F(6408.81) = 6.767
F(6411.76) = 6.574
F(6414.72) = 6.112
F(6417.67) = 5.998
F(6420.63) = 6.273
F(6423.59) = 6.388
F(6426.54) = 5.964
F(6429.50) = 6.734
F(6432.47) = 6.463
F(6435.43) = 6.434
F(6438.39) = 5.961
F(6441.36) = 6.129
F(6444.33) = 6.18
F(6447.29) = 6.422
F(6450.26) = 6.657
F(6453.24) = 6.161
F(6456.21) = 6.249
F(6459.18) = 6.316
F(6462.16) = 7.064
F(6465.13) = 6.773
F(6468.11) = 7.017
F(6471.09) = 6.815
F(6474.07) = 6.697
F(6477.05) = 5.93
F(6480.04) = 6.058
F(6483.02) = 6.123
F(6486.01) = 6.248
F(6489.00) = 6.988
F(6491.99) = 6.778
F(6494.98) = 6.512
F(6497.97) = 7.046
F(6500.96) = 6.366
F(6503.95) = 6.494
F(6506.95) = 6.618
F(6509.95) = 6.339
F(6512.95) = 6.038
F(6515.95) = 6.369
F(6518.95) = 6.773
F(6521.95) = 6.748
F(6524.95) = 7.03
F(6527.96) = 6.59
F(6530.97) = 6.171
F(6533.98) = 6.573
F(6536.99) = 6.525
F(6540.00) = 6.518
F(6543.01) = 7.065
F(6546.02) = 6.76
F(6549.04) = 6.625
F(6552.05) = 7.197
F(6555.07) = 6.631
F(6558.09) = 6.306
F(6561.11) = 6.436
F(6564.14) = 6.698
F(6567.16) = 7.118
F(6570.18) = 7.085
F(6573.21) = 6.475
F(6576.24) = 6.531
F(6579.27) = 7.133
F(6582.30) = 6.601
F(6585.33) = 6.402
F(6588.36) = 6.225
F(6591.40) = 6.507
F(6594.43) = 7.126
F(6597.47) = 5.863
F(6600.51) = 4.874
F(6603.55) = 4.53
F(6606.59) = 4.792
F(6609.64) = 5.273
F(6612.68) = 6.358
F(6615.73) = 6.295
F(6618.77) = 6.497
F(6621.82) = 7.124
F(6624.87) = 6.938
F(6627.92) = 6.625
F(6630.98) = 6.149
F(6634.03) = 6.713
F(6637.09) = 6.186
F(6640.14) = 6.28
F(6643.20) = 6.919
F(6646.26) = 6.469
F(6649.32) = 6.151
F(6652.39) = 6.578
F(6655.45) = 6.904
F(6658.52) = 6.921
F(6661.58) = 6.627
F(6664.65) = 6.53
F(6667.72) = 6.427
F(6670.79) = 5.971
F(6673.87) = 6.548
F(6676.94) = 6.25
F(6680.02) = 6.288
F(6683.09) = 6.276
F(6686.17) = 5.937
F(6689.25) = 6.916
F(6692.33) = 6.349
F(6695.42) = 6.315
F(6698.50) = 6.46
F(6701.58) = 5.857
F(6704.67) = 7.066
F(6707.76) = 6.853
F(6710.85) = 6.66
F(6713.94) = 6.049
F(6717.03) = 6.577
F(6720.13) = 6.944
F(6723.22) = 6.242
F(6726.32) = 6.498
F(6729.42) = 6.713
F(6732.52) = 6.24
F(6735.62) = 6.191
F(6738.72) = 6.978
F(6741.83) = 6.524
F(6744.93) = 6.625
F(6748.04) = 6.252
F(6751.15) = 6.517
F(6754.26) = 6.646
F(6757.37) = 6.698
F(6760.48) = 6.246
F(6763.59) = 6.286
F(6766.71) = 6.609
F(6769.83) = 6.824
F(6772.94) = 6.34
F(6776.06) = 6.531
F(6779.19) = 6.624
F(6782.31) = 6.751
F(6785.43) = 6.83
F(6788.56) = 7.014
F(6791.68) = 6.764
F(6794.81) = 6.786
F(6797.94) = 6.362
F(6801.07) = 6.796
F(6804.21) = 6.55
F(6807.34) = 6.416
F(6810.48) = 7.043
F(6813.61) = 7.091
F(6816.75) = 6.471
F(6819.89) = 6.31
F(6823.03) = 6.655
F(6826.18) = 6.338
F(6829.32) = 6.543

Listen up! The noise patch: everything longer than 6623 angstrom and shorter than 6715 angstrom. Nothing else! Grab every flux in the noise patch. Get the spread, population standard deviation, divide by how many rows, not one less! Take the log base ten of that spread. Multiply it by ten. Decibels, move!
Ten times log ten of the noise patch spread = -4.8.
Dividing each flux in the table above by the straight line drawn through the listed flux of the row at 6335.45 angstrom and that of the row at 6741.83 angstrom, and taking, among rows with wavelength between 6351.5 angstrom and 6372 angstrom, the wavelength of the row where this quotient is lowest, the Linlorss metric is 6370.56 angstrom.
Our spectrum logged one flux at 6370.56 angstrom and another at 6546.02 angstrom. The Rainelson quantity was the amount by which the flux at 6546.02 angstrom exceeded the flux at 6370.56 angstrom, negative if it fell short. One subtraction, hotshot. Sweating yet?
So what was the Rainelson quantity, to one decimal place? 0.7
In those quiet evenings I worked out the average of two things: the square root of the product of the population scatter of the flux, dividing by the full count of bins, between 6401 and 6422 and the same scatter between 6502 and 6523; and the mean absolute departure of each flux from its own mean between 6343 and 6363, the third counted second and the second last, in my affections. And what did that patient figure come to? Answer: 0.36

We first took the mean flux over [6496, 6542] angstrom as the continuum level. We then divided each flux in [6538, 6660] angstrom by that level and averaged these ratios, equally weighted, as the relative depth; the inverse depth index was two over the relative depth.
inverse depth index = 2.03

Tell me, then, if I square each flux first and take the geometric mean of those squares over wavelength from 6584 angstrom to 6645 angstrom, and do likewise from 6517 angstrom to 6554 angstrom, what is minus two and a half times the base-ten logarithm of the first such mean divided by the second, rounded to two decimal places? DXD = 0.19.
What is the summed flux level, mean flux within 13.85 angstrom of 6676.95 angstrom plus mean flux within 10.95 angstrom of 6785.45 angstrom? 13.1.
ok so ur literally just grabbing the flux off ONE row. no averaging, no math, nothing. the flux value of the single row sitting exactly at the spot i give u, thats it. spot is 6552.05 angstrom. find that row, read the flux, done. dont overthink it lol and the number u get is 7.197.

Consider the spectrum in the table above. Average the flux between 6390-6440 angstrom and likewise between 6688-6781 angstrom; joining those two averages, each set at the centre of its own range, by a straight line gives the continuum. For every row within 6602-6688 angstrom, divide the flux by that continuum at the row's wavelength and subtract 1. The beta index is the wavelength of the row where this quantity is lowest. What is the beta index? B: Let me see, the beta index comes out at 6603.55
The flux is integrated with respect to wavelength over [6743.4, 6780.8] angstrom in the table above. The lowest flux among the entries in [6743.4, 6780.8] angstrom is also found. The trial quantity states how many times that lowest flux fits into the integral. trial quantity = 39.0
